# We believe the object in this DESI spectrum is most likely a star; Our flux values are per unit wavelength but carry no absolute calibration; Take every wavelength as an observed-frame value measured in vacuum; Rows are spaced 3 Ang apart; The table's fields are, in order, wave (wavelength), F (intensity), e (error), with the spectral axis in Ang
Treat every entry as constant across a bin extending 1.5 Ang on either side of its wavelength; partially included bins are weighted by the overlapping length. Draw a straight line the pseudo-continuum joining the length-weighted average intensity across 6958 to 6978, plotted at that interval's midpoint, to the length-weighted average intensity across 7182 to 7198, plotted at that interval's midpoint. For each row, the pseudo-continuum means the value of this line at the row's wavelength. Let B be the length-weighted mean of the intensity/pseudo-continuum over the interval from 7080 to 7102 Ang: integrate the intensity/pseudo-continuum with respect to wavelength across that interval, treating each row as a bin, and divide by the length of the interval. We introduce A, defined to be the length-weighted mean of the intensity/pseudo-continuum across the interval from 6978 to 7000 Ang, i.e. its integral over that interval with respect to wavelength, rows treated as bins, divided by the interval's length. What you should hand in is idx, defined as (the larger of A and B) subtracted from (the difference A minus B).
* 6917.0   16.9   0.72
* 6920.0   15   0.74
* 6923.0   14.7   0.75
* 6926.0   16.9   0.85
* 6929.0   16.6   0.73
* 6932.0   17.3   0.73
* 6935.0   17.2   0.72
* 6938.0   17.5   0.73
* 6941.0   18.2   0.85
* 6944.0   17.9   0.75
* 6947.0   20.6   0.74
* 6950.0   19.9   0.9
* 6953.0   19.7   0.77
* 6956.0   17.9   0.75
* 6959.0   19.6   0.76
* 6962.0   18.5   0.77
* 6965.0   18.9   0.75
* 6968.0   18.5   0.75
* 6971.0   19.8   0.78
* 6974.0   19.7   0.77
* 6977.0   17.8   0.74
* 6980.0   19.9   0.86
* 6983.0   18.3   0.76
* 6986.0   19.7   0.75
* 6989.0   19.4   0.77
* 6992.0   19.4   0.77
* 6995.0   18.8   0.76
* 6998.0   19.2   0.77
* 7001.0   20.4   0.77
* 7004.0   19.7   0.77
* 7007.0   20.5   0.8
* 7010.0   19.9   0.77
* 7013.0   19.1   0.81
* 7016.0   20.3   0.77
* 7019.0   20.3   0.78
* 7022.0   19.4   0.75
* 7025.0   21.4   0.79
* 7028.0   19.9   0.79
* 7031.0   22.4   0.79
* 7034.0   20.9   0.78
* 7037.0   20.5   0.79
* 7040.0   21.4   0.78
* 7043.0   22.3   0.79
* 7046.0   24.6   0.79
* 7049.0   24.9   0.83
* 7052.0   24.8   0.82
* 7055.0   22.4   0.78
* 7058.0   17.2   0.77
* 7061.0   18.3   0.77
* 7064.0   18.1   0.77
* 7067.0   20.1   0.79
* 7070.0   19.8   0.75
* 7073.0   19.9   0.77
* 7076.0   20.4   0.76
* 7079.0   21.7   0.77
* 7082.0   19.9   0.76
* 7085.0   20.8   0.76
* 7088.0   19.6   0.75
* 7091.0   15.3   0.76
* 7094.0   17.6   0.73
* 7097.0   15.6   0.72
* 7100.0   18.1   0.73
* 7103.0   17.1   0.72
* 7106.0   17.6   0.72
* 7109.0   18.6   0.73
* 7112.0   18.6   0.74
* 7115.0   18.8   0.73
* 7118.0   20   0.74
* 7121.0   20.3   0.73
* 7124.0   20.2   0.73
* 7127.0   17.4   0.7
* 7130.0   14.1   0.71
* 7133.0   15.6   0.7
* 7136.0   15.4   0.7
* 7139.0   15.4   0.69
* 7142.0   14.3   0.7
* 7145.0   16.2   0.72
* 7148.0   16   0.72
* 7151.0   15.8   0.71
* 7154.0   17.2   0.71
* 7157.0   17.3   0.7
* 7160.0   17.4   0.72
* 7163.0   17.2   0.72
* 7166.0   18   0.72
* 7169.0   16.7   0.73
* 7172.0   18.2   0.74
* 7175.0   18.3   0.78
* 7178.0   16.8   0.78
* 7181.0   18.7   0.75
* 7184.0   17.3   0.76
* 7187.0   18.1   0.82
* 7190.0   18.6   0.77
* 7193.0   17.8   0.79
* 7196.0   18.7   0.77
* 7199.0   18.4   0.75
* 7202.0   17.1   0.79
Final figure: -0.98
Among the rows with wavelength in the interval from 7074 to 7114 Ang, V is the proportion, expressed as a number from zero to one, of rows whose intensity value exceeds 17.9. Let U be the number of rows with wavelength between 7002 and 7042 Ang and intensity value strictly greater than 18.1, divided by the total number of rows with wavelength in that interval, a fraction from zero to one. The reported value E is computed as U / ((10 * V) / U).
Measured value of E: 0.16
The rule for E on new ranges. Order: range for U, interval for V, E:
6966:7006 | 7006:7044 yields 0.09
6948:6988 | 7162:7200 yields 0.12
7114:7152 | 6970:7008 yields 0.01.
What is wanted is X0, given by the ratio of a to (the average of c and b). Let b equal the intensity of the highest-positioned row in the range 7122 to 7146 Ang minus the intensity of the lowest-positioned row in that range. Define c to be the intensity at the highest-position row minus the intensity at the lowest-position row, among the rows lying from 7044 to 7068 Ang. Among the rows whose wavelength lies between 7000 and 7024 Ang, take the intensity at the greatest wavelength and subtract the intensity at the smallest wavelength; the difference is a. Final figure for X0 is 0.2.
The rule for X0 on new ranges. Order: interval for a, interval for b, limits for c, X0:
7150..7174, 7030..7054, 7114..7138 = -4.8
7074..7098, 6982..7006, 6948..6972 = -7.4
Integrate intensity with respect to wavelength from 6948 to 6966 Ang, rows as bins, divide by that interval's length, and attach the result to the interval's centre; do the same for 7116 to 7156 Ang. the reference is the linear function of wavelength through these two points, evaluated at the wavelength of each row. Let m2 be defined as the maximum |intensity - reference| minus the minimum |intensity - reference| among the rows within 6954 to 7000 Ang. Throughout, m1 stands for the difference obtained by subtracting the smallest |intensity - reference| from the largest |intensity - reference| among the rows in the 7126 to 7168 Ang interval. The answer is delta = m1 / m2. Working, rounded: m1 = 2.3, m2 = 1.1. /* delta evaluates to 2.1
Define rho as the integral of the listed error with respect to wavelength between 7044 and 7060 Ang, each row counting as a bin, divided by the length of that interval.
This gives 0.80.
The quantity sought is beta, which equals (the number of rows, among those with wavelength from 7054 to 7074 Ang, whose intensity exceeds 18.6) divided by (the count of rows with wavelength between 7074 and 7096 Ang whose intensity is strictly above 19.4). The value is 0.8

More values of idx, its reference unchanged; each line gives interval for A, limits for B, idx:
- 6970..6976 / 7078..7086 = -1.20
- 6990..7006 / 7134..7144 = -0.83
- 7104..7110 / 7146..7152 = -0.87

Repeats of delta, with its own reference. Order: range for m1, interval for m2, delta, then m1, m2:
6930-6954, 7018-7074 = 0.3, 1.7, 6.6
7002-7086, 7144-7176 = 3.9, 6.6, 1.7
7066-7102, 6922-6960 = 0.9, 3.9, 4.4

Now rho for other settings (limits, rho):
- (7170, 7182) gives 0.76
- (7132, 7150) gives 0.71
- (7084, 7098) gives 0.74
